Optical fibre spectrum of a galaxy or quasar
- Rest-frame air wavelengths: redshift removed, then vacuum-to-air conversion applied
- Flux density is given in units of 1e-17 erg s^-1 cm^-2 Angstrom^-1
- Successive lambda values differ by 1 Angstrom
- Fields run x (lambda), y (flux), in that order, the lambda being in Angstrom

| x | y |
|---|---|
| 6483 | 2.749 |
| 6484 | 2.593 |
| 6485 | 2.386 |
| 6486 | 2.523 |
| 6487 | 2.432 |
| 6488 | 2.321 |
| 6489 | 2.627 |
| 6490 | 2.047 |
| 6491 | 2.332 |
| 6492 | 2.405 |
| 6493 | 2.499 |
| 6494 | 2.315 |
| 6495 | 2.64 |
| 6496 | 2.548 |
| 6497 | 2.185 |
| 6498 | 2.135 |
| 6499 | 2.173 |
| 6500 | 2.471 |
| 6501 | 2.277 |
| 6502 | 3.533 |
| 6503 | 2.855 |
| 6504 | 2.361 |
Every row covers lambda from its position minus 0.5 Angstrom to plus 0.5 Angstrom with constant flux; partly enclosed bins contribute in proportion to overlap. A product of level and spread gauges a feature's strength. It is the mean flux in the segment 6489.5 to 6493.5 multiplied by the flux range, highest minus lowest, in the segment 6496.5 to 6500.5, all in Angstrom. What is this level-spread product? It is 0.8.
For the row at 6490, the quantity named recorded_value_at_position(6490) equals 2.047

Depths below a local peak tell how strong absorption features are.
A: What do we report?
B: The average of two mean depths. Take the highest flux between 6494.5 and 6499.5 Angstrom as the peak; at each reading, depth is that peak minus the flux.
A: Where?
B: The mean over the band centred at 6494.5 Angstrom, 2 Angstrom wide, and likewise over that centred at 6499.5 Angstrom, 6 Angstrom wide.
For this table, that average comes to 0.17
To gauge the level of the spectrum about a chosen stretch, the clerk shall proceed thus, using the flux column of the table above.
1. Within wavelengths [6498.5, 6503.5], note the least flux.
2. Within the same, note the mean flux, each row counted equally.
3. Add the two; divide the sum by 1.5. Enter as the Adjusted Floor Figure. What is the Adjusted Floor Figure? 3.22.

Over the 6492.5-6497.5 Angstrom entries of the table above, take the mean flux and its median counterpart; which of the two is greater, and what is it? 2.50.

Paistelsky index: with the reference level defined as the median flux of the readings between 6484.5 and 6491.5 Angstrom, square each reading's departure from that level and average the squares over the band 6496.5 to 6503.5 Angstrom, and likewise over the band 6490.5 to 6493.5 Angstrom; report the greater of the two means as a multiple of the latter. 45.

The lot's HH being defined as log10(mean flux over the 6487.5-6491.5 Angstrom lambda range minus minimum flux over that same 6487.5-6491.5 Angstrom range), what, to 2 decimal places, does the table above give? -0.55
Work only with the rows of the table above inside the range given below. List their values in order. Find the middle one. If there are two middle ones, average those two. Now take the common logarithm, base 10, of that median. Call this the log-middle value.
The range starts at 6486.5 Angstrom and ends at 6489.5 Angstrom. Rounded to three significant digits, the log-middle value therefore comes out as 0.386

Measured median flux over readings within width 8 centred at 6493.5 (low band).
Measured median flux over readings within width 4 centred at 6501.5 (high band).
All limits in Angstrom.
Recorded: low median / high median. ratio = 0.89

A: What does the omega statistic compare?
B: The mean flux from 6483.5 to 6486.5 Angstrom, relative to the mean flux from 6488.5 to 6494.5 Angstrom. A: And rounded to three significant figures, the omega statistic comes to 1.05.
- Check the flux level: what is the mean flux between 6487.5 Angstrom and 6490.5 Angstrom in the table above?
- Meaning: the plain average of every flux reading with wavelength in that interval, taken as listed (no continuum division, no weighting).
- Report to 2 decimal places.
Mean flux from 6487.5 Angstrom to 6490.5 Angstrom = 2.33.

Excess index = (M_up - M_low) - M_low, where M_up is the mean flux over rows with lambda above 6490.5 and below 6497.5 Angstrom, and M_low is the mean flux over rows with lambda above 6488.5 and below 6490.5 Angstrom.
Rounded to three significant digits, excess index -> -2.26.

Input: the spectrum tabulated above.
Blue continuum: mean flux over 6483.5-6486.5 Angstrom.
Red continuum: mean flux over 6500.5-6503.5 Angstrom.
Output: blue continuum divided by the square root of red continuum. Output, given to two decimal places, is 1.47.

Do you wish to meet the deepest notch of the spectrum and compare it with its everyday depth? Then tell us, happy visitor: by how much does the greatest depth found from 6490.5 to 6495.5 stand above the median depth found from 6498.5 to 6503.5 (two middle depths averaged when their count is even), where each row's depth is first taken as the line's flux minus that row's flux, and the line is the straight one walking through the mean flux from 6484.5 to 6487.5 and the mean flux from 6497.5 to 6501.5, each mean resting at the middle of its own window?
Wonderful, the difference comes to 0.26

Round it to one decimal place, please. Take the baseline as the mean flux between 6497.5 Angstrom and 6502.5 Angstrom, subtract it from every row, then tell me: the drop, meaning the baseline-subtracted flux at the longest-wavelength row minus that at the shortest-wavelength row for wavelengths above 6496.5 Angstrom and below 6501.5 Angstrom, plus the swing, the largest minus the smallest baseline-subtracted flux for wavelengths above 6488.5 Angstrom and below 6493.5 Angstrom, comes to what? 0.7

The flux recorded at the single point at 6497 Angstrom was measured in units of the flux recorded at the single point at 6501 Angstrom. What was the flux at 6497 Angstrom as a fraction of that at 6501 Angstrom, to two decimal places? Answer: 0.96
